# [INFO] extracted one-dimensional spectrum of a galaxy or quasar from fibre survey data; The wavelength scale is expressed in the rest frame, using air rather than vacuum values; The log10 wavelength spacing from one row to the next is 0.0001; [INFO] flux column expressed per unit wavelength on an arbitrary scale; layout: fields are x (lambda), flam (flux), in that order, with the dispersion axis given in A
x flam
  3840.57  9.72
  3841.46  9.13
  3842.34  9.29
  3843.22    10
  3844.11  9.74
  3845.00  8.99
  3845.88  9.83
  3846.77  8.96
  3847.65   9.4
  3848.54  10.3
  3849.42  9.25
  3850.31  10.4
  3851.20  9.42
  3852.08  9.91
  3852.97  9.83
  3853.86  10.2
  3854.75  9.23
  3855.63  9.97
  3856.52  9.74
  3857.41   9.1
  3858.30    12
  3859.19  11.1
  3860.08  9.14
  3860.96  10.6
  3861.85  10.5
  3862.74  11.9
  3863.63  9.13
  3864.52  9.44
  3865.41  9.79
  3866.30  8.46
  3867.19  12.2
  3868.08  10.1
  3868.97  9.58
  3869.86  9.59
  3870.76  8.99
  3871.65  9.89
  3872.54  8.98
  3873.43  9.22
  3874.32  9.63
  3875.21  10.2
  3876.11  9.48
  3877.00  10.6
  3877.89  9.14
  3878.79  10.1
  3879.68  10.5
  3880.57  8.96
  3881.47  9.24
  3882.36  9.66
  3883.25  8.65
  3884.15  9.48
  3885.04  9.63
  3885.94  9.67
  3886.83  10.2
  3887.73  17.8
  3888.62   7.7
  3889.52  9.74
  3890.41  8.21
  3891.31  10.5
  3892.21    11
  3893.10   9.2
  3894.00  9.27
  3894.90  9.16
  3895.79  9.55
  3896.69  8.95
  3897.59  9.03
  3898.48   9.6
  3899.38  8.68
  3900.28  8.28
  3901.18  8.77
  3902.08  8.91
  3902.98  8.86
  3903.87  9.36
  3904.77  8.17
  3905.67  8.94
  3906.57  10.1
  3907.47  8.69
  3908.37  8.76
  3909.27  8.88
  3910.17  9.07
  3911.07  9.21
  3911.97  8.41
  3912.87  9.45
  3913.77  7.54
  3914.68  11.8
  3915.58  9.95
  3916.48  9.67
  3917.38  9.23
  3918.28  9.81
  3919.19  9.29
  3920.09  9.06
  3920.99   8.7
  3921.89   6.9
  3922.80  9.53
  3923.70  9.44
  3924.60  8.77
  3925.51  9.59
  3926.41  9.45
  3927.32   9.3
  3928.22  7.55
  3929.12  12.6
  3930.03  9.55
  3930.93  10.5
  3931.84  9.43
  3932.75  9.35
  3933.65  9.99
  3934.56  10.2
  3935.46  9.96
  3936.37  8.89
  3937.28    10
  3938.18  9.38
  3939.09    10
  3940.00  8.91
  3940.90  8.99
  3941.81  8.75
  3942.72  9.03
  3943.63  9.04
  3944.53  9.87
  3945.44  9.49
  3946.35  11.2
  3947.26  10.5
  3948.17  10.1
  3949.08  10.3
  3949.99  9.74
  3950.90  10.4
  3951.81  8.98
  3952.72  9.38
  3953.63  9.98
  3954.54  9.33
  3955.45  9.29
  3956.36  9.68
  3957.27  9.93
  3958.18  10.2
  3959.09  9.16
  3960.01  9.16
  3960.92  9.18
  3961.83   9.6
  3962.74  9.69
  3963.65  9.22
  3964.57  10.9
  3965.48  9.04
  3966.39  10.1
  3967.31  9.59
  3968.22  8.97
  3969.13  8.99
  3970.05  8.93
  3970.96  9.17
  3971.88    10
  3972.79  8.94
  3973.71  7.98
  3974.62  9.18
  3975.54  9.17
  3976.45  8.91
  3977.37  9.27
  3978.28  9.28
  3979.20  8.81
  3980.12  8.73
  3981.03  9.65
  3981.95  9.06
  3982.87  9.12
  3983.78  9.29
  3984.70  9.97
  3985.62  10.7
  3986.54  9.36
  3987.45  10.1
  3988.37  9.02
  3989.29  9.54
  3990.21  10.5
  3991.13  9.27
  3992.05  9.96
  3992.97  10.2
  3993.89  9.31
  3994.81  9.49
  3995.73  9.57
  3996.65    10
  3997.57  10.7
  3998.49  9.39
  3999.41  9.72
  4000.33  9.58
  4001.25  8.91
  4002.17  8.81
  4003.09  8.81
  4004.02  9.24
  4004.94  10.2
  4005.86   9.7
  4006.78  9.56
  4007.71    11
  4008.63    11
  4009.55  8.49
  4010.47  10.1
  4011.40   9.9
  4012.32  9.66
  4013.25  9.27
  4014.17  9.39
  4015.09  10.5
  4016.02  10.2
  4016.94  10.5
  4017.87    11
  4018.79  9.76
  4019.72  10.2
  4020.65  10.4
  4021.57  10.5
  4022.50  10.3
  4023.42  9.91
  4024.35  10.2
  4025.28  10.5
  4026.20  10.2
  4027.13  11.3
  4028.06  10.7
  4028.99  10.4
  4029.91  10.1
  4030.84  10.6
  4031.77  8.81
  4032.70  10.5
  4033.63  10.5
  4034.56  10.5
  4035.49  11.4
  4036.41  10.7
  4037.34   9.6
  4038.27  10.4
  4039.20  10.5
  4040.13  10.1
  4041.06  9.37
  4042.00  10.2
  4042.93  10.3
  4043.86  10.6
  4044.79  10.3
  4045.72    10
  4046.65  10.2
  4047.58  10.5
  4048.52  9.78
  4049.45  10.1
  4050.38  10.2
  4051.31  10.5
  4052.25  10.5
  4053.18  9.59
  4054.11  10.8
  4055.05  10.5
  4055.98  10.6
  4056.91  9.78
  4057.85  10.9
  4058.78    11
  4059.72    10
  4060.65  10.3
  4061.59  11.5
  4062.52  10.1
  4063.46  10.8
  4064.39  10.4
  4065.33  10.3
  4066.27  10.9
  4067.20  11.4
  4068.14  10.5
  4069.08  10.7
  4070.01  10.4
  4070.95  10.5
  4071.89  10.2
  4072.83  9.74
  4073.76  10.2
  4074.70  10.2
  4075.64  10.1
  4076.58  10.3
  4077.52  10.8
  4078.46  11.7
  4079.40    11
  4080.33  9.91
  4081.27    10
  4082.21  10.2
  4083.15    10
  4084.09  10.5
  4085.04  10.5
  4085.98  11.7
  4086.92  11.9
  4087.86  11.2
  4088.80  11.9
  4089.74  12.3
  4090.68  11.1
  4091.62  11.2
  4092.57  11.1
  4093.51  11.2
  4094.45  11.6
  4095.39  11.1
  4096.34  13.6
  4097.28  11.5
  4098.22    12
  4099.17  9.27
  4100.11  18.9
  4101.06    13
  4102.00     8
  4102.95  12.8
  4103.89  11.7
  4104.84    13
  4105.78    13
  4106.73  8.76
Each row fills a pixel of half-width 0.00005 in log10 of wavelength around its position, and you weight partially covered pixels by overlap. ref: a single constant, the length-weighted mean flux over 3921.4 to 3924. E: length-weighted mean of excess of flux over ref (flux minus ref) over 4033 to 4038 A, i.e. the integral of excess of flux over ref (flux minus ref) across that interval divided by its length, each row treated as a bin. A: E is 1.96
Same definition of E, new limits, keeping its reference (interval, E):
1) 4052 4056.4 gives 1.82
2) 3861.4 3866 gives 1.52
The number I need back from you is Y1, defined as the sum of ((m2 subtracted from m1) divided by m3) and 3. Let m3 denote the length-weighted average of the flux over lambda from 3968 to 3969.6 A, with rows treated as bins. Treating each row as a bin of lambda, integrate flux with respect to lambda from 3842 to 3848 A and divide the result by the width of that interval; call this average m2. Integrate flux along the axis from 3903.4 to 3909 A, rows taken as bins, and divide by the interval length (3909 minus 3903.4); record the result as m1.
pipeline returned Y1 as 2.95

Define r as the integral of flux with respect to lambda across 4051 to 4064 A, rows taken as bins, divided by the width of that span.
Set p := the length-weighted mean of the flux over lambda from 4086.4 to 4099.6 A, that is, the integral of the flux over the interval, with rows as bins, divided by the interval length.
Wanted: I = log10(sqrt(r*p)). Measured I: 1.04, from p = 11.5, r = 10.5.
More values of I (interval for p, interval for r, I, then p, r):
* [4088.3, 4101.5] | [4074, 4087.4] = 1.05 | 12.1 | 10.6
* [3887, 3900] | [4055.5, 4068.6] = 1.01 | 9.9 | 10.6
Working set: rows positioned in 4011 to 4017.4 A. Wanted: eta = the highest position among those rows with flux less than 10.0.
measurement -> 4014.17 A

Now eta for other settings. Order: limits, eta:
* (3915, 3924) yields 3923.70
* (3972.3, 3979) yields 3978.28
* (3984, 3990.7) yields 3989.29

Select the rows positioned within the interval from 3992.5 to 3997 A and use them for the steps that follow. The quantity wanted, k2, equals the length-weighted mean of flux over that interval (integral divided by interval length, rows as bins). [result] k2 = 9.7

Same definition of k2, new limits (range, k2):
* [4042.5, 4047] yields 10.3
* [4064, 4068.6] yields 10.7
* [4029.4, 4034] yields 10.1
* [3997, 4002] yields 9.6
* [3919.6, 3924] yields 8.7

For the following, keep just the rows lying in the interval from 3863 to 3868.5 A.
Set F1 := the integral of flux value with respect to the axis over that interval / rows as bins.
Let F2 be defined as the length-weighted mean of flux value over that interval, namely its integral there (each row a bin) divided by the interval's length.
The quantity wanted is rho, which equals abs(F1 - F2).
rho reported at 45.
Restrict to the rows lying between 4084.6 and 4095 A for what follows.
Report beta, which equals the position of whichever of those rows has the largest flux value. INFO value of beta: 4089.74 A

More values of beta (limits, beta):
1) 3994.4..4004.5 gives 3997.57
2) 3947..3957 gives 3947.26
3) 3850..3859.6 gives 3858.30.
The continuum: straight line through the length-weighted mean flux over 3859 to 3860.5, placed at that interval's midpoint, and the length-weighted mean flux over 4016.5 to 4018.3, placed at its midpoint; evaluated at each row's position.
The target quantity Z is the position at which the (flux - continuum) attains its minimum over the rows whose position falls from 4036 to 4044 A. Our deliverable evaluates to 4041.06 A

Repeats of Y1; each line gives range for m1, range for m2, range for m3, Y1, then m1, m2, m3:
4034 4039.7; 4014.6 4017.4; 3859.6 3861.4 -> 3.01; 10.5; 10.4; 9.9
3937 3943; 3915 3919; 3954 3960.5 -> 2.96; 9.3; 9.7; 9.5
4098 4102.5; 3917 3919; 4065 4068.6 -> 3.25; 12.2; 9.5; 10.8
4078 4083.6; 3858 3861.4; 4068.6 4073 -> 2.98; 10.5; 10.7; 10.3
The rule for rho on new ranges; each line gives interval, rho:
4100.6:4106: 52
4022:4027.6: 48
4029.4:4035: 47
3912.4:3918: 44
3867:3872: 40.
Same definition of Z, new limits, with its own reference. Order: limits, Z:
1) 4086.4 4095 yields 4092.57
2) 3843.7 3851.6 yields 3846.77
